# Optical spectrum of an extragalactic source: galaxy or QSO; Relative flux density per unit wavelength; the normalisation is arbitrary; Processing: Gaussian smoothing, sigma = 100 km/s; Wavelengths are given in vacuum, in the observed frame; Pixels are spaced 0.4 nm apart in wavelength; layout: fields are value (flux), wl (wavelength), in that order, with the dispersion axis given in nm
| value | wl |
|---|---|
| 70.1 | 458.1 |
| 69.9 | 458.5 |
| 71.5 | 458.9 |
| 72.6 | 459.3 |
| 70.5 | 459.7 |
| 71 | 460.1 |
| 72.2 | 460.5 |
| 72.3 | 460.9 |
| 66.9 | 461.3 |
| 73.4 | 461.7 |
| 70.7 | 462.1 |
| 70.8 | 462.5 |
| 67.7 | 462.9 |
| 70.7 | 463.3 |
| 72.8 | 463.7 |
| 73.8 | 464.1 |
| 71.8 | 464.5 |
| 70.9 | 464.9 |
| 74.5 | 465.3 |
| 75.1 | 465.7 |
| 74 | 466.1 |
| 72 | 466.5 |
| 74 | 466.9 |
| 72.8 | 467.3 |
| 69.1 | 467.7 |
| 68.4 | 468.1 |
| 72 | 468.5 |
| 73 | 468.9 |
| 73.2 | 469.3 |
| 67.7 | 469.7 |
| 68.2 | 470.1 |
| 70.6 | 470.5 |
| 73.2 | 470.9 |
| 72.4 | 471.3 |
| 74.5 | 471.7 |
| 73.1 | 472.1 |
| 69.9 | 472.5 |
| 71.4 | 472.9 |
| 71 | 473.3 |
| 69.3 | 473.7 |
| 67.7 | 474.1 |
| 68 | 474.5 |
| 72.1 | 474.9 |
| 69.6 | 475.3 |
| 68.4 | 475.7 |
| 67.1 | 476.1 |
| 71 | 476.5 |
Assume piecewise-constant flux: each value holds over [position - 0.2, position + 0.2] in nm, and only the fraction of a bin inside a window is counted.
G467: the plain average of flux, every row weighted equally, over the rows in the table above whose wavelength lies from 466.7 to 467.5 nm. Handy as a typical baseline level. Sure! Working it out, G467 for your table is 73.4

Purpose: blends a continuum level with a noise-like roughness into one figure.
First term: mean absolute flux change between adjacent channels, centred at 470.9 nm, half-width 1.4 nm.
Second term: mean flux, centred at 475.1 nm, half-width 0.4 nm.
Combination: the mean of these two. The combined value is 36.2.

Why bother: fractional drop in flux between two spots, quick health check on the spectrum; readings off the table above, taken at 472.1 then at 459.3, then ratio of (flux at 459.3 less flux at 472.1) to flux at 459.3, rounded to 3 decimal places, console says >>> -0.007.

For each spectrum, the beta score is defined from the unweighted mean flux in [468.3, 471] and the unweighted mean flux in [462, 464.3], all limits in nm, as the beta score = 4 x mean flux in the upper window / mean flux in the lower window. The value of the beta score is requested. 4.00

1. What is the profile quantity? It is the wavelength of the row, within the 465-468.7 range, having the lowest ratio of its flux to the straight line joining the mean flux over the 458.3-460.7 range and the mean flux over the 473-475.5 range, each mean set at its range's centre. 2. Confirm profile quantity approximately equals 468.1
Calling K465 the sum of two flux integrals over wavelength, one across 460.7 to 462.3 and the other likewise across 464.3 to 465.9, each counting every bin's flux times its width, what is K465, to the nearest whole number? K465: 230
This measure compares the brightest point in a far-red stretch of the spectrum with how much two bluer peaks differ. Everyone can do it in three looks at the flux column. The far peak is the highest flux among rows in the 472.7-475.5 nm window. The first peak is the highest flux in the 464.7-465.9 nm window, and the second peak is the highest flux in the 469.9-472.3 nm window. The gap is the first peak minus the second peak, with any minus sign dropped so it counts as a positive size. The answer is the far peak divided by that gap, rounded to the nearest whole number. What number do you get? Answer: 120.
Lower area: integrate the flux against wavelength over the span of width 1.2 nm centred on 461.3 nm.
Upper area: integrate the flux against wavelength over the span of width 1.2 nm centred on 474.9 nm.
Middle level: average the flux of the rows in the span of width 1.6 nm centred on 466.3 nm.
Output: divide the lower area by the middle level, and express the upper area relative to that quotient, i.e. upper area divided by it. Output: 73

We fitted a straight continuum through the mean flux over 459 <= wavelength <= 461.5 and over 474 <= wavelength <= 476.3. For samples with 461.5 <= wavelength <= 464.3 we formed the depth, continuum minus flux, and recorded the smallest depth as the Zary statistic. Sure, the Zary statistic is -3.4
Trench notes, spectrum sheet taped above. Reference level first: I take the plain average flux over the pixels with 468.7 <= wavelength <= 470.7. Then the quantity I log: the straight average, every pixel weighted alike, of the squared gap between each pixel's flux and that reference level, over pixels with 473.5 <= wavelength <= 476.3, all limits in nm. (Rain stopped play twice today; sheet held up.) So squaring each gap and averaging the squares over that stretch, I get 5.1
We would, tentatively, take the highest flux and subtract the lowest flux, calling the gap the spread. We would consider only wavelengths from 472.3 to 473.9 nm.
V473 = 2.1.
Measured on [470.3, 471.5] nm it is 2.6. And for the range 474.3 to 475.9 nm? 4.1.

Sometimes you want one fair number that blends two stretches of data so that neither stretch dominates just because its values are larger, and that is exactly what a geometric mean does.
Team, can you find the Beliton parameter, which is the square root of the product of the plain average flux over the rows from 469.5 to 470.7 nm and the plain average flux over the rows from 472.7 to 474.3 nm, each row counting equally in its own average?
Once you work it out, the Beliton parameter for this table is 69.3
